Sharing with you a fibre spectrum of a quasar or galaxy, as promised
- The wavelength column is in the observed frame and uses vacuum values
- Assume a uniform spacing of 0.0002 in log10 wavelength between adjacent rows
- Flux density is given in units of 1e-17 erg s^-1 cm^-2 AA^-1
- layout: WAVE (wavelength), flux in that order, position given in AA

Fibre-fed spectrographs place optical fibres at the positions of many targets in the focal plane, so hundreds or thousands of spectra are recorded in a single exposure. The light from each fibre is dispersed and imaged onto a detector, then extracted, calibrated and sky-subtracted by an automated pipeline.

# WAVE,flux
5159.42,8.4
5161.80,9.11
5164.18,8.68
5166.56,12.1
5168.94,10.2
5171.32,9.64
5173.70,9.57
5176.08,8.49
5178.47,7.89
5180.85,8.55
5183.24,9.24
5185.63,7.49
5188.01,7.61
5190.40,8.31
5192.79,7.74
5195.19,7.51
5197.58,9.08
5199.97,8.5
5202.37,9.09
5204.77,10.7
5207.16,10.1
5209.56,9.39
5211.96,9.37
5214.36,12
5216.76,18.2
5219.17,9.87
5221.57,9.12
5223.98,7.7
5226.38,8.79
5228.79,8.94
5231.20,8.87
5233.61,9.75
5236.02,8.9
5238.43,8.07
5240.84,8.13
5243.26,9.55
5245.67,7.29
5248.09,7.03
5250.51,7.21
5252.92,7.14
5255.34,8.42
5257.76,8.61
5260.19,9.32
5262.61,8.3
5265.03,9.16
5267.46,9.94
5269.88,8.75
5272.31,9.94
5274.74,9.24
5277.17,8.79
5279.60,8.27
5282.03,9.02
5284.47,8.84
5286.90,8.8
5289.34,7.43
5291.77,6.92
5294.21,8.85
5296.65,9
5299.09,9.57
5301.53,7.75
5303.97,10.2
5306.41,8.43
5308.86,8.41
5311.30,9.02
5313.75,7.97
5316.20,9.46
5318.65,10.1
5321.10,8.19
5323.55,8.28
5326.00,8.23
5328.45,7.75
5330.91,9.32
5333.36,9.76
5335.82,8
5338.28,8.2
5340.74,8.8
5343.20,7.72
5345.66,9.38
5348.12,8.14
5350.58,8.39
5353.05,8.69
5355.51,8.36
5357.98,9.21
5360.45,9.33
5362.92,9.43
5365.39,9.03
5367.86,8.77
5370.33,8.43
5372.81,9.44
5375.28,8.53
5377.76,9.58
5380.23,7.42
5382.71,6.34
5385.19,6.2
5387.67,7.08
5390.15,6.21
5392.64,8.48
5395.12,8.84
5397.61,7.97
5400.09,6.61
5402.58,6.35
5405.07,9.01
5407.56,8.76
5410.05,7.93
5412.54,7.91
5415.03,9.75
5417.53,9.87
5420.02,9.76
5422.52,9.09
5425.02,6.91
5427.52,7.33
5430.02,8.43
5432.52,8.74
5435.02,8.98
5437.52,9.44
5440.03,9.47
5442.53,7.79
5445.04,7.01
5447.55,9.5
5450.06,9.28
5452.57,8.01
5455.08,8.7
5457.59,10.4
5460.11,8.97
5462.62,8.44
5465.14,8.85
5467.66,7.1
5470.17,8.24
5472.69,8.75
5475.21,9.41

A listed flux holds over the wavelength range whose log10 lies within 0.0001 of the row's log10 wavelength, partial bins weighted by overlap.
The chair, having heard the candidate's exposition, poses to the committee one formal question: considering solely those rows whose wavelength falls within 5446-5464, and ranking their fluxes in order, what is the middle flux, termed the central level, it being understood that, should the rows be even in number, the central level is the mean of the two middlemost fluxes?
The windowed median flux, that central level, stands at 9.0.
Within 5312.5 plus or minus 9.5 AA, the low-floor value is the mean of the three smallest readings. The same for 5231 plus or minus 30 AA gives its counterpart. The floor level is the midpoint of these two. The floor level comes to 7.66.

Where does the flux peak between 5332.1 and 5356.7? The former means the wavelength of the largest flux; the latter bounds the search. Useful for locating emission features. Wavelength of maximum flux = 5333.36 AA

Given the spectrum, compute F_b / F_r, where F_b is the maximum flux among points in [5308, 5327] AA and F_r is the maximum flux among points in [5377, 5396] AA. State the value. 1.05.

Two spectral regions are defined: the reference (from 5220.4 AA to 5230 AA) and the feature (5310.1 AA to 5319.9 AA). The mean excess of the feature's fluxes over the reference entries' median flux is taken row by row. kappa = 0.27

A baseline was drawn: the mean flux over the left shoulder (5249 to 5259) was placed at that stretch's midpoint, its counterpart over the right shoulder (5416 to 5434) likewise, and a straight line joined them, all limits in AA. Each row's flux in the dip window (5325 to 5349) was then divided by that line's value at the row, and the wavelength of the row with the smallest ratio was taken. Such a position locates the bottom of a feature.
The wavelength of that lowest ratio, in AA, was 5343.20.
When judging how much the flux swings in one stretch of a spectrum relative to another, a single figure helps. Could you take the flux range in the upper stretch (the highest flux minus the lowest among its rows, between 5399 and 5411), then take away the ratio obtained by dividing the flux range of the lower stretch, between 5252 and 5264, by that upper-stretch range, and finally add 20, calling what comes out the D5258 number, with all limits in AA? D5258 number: 21.8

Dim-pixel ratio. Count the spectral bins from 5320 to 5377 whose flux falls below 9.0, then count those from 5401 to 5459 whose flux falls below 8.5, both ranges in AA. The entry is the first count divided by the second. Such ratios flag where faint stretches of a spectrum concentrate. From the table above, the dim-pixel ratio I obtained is 1.67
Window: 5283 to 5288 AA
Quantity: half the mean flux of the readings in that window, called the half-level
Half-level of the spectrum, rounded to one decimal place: 4.4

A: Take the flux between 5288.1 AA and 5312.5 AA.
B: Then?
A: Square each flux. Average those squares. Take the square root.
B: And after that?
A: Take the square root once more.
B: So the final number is 2.93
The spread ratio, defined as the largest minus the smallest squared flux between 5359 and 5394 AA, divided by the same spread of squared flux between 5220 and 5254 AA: 1.17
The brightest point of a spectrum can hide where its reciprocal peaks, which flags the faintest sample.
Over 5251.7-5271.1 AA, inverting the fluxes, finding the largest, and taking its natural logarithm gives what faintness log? -1.97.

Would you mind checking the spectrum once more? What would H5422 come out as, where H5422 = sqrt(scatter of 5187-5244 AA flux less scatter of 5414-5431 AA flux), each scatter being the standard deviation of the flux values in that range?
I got 1.0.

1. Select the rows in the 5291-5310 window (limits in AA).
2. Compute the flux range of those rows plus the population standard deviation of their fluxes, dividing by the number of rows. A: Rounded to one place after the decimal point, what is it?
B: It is 4.2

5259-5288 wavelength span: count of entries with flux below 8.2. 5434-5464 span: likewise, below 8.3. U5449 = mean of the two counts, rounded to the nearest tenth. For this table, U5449 1.5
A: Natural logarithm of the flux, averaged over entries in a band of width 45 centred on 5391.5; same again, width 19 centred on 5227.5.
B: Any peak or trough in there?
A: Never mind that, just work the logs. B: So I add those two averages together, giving 4.24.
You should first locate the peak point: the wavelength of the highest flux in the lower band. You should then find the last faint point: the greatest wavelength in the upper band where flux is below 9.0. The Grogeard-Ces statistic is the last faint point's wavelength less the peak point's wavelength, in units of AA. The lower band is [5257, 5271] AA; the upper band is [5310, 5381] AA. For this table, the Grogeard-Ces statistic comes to 112.8 AA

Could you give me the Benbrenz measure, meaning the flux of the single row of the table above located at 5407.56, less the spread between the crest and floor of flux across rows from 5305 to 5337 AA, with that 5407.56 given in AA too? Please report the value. 6.4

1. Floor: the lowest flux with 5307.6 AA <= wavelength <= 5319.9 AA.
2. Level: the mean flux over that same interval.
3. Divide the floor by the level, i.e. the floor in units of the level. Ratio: 0.89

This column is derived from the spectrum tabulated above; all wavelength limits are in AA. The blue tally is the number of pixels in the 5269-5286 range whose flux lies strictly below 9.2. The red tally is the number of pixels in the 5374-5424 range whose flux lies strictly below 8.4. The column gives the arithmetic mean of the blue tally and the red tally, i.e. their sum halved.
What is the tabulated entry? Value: 7.5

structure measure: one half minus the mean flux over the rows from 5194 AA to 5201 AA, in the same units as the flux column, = -7.9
